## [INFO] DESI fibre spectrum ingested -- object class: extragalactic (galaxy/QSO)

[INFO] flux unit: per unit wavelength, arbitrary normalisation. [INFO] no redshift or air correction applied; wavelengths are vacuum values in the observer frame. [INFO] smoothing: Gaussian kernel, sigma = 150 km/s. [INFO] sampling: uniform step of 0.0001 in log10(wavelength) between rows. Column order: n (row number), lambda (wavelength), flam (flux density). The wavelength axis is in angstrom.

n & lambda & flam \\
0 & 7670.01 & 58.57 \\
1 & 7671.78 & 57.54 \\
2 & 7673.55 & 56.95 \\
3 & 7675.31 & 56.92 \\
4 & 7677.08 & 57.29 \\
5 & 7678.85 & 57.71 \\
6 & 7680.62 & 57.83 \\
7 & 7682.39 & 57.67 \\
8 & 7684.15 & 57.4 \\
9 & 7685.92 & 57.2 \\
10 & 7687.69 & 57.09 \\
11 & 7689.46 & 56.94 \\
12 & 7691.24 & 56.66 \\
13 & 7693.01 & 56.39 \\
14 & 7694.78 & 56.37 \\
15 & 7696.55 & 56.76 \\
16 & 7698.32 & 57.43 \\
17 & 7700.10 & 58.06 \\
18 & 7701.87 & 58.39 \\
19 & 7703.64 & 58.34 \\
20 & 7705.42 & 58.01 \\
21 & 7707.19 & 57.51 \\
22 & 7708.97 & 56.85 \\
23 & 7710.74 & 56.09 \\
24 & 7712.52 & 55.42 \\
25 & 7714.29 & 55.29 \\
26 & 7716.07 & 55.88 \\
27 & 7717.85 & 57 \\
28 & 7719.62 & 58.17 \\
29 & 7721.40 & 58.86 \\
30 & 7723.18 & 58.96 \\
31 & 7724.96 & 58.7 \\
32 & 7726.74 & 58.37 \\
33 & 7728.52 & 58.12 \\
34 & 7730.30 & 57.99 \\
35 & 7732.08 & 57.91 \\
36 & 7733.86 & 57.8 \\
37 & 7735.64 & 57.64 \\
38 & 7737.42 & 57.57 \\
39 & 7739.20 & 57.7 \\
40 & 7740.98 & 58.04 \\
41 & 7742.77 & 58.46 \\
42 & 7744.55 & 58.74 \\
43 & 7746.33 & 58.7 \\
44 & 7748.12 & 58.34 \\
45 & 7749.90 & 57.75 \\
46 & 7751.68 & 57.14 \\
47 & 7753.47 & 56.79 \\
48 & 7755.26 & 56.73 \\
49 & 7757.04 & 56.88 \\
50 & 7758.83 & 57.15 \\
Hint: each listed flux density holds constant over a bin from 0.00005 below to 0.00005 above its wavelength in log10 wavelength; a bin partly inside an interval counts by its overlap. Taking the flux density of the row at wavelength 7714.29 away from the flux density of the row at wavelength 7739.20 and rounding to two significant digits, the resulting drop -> 2.4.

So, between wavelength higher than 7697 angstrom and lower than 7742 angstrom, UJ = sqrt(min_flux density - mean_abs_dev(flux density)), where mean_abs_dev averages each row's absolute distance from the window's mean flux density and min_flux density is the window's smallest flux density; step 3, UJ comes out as 7.39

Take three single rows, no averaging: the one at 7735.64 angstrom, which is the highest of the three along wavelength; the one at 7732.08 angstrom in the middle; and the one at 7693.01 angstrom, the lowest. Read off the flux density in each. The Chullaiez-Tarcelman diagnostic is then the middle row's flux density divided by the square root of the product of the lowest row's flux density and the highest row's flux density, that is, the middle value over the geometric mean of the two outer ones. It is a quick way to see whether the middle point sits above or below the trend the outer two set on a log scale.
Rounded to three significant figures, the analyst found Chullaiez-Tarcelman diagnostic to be 1.02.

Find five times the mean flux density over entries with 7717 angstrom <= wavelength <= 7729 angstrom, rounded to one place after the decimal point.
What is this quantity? 291.6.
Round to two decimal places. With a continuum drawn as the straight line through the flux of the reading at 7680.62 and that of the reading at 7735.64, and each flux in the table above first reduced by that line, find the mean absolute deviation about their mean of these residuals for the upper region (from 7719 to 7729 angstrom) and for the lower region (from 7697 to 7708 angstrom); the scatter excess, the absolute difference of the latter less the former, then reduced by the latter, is -0.31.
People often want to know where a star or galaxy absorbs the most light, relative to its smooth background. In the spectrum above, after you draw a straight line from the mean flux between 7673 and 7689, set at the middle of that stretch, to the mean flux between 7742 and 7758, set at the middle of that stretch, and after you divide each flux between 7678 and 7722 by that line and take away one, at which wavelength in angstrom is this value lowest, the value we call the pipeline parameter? 7714.29 angstrom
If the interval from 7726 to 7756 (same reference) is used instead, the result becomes 7755.26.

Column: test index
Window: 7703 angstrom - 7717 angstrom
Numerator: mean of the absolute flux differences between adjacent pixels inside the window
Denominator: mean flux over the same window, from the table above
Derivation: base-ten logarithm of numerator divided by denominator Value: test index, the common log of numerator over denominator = -2.04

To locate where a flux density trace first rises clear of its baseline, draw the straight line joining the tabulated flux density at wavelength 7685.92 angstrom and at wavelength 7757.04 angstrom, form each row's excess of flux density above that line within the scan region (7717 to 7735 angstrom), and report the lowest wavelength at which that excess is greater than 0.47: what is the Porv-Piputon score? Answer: 7719.62 angstrom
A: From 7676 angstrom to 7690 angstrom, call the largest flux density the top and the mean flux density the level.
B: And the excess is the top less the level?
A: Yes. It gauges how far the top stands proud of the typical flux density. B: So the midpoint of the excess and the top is 29.1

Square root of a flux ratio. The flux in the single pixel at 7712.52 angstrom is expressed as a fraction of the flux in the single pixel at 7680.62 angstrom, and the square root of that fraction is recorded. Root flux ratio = 0.98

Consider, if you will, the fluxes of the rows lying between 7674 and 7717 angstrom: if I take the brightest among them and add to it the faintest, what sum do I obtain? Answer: 114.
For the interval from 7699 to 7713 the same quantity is 114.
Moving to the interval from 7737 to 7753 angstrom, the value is 116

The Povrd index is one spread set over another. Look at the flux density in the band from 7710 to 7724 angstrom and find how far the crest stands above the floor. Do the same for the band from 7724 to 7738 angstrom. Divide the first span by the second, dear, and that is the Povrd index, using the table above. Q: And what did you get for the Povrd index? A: 3.2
